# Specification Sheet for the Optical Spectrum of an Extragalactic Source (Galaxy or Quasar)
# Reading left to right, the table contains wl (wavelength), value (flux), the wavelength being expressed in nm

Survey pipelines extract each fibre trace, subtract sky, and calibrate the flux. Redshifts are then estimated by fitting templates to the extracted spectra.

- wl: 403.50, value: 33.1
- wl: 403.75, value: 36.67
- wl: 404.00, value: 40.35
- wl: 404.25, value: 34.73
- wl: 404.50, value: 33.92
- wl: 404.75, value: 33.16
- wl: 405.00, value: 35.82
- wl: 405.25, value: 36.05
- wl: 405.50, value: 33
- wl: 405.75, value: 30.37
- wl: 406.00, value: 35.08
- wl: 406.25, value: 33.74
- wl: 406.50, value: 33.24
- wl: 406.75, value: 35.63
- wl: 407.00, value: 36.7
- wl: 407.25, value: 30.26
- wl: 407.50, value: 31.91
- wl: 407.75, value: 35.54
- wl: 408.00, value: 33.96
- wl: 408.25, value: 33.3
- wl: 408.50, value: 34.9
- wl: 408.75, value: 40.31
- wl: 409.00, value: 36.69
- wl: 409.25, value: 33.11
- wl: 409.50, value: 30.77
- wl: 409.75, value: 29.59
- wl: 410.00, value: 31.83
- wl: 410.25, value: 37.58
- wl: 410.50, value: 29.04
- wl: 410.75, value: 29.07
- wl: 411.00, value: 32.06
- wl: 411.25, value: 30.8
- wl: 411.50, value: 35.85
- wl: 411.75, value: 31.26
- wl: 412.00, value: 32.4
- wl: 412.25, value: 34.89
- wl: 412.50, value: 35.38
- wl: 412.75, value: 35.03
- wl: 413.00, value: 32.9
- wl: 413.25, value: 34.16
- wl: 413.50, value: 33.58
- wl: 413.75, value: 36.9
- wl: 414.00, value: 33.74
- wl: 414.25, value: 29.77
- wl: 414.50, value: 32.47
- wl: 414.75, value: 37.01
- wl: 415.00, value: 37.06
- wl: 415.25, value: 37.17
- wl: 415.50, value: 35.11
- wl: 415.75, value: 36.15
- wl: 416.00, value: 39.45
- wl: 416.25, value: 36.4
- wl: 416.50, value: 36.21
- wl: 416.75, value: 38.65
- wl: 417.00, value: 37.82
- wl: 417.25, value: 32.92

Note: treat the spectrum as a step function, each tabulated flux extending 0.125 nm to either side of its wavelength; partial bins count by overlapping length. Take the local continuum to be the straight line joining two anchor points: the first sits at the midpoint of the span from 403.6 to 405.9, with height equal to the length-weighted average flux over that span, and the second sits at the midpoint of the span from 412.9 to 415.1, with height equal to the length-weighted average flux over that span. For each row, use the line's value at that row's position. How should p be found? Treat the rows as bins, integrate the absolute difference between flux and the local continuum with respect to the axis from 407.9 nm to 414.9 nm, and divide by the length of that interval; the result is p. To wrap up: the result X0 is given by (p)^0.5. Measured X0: 1.53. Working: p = 2.4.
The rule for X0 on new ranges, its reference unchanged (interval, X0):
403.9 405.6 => 1.30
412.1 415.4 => 1.32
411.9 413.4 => 0.97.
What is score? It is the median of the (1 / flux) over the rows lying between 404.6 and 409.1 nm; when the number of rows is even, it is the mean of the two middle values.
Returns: 0.0290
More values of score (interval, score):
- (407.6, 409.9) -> 0.0294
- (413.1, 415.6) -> 0.0289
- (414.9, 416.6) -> 0.0275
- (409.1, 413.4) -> 0.0309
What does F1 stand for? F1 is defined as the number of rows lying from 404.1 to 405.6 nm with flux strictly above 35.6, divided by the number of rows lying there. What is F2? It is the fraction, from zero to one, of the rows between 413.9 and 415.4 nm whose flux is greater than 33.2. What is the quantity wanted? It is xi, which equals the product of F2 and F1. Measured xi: 0.22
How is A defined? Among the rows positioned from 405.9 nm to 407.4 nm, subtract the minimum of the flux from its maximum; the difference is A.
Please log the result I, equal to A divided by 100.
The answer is 0.064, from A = 6.4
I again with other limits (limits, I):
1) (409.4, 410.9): 0.085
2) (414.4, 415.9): 0.047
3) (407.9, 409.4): 0.072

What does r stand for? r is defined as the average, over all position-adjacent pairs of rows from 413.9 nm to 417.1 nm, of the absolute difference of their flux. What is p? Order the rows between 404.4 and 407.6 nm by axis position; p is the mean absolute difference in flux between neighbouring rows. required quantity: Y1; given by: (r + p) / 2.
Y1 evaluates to 2.15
